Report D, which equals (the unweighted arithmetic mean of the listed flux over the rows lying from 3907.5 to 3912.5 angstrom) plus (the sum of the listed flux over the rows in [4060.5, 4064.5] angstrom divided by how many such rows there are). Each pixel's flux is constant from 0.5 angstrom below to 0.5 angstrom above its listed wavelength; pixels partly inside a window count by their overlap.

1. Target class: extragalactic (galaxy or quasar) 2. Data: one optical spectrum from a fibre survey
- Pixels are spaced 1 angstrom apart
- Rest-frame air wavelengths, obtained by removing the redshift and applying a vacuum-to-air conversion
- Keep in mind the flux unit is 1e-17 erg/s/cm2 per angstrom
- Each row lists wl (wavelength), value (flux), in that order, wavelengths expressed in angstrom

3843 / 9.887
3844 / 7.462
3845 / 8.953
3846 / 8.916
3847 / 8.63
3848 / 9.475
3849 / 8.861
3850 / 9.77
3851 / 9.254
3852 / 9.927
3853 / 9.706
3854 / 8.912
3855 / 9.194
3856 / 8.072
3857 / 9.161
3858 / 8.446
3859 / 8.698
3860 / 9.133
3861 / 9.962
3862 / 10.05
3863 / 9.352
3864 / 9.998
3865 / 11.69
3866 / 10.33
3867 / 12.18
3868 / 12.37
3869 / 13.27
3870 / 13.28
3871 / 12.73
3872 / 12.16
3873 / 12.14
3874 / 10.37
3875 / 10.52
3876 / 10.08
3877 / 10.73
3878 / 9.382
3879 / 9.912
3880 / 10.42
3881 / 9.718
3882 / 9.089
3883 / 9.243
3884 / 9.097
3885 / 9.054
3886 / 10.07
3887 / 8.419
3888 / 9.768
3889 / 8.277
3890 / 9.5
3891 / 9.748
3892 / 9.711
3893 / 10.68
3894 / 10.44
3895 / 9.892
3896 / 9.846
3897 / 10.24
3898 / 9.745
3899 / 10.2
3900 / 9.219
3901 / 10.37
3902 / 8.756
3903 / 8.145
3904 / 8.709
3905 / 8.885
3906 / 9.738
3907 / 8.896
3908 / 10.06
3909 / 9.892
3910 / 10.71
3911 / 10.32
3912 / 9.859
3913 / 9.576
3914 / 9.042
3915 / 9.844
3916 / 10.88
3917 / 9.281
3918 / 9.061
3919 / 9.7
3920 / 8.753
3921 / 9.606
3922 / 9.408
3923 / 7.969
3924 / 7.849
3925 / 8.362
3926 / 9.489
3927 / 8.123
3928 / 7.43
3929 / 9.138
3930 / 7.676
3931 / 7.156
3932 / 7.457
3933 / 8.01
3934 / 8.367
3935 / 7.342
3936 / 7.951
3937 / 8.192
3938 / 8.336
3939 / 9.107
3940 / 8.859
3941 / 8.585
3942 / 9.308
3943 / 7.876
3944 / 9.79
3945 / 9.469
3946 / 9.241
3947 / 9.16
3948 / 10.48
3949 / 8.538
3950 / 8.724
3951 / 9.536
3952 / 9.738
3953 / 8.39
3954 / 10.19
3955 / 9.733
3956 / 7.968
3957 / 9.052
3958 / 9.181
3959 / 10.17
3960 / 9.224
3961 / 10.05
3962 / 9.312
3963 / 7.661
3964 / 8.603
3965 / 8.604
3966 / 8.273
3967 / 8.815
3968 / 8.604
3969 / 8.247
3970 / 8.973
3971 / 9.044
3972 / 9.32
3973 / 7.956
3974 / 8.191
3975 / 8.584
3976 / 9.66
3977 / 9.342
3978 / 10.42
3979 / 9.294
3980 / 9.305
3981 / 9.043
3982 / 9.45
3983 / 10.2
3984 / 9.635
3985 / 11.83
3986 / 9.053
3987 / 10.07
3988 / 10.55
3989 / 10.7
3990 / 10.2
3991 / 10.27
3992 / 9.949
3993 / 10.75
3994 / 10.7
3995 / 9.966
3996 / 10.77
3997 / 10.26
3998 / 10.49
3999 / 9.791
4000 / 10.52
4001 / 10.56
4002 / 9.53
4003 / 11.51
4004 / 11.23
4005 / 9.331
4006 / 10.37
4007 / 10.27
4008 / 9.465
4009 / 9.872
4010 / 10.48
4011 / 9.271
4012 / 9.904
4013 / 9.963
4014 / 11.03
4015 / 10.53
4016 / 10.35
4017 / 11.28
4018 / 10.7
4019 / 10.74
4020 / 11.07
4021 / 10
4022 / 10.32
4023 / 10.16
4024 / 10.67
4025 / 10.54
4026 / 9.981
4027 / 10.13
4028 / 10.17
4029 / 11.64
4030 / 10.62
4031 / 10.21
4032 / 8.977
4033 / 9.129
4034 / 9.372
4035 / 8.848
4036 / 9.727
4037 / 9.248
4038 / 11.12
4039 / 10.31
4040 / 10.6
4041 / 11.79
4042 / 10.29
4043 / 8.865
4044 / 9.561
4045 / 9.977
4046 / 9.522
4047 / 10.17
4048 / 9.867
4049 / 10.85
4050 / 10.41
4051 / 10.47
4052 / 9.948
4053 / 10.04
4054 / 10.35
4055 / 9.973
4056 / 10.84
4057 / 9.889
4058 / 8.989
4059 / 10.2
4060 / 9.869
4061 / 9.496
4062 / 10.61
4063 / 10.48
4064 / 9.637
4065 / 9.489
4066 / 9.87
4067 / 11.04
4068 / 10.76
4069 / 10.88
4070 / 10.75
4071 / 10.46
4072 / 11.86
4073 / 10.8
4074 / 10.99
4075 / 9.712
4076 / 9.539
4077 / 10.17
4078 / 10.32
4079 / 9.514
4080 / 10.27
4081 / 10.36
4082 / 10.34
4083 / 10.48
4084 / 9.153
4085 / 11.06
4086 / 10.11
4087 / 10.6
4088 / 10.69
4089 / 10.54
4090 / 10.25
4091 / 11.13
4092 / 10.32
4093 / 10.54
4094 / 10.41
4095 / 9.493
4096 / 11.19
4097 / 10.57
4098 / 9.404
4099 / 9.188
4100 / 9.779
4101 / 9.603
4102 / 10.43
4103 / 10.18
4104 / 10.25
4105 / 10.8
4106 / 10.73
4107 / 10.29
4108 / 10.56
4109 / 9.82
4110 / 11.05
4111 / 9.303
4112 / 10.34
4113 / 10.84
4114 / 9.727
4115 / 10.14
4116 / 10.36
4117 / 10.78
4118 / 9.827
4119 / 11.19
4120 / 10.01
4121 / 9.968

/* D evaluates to 20.2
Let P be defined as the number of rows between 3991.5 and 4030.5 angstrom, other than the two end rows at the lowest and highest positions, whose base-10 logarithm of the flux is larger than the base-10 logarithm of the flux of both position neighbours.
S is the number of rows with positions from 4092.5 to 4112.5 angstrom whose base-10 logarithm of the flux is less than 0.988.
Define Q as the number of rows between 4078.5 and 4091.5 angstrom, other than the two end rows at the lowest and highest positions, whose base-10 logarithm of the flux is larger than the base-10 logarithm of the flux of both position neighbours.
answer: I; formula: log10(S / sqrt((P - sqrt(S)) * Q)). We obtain -0.1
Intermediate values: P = 13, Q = 4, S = 5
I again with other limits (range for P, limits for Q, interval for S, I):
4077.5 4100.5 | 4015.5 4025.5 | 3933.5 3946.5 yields 0.5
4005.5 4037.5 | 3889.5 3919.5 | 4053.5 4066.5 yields -0.3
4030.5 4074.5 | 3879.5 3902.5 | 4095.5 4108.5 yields -0.5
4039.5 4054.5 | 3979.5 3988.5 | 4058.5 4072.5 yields 0.1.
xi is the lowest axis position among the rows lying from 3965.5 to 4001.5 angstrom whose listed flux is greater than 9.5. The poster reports 3976 angstrom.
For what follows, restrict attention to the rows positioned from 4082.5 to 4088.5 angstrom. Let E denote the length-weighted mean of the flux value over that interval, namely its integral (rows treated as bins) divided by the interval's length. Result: 10.3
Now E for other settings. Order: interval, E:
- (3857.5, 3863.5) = 9.3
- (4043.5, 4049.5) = 10.0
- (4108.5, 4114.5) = 10.2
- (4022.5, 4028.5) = 10.3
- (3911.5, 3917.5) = 9.7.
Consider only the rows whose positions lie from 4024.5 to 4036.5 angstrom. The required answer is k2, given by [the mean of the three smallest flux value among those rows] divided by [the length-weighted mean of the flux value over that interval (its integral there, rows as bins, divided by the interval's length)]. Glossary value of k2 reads 0.903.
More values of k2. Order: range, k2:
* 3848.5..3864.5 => 0.906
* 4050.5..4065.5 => 0.931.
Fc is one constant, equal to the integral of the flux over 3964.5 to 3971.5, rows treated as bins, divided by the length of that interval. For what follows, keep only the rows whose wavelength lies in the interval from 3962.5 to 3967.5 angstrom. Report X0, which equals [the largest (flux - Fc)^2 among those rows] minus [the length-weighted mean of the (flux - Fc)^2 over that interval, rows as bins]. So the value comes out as 0.7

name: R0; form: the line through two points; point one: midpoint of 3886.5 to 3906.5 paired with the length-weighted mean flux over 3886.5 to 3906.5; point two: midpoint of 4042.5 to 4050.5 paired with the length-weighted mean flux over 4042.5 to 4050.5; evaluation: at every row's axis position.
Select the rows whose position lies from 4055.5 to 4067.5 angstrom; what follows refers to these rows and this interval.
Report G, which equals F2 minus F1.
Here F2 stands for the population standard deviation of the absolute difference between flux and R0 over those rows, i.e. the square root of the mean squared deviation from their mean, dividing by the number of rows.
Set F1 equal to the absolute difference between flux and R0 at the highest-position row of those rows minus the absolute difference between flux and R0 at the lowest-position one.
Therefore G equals 0.2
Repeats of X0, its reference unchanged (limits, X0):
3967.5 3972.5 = 0.3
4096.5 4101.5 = 2.3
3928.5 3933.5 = 1.2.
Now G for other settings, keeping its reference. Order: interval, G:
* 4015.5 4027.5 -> 0.7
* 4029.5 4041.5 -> -0.7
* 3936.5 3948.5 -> 1.1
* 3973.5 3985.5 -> 0.0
